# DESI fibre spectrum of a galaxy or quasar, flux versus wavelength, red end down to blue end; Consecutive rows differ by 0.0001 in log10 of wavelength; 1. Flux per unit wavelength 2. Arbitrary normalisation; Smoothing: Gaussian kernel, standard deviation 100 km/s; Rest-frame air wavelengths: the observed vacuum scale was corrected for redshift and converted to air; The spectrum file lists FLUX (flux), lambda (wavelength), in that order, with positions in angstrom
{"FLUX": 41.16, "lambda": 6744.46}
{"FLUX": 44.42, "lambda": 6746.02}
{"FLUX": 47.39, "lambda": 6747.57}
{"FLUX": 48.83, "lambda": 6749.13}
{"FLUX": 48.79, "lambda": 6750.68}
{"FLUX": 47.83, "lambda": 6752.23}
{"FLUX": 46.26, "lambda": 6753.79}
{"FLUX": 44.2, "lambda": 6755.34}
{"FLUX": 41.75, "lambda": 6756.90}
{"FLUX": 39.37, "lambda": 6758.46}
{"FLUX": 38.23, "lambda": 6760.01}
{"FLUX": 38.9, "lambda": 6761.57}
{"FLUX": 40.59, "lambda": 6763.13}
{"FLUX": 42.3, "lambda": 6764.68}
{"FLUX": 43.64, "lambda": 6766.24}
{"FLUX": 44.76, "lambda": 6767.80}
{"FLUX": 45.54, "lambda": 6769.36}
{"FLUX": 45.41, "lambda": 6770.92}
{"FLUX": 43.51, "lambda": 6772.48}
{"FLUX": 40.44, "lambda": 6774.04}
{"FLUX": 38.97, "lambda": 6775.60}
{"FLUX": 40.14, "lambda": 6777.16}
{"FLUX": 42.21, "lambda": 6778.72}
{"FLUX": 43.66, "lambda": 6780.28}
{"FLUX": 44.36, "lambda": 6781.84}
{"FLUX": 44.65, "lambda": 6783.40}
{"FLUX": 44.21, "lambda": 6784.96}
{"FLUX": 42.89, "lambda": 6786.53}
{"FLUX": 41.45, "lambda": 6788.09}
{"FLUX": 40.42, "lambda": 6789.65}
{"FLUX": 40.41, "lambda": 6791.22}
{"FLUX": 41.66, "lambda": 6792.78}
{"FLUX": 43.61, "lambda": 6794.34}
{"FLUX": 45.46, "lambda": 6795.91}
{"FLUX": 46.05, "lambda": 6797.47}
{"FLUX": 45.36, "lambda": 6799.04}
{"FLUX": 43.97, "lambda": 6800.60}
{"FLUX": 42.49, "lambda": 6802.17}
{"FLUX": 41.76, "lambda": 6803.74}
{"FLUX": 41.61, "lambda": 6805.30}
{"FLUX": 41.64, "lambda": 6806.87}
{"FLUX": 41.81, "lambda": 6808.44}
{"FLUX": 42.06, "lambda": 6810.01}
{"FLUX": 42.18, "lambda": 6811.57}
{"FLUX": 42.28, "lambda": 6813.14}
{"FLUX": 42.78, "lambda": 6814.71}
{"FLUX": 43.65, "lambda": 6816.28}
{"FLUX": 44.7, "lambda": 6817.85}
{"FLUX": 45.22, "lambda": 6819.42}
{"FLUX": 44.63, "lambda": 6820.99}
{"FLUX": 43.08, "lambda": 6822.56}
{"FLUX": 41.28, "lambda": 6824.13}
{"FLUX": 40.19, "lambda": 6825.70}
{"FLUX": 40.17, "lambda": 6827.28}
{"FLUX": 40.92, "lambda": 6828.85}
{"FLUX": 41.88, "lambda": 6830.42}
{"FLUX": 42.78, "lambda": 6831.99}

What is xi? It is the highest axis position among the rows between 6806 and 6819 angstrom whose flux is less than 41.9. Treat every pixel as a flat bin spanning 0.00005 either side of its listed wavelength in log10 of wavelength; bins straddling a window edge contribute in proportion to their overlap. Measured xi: 6808.44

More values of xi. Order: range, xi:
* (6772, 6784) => 6777.16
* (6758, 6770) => 6763.13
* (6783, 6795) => 6792.78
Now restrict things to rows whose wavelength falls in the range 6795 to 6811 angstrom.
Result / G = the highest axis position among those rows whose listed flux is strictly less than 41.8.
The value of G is 6806.87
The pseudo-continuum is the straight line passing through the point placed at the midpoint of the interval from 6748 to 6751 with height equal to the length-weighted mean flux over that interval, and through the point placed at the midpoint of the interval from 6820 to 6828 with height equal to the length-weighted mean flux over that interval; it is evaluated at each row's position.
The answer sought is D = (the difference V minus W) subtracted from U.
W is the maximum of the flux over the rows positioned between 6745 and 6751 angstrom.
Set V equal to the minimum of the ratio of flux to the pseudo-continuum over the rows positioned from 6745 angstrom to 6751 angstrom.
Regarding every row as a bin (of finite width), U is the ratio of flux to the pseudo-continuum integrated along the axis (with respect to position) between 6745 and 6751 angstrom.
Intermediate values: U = 5.78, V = 0.91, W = 48.83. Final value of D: 53.7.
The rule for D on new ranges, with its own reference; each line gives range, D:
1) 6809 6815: 47.7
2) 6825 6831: 46.8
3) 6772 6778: 47.9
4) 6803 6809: 46.6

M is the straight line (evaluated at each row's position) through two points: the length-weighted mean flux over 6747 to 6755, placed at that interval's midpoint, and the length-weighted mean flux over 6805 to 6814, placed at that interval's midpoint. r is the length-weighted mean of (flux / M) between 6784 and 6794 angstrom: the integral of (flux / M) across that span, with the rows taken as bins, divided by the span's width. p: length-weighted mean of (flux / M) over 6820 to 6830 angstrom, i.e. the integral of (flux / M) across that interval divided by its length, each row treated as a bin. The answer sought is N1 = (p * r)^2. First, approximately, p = 1.03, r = 0.96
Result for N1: 0.974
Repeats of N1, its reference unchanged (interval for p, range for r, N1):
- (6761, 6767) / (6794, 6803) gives 0.854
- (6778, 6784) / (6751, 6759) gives 0.839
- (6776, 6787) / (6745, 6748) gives 0.824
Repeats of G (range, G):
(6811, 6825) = 6824.13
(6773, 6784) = 6777.16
